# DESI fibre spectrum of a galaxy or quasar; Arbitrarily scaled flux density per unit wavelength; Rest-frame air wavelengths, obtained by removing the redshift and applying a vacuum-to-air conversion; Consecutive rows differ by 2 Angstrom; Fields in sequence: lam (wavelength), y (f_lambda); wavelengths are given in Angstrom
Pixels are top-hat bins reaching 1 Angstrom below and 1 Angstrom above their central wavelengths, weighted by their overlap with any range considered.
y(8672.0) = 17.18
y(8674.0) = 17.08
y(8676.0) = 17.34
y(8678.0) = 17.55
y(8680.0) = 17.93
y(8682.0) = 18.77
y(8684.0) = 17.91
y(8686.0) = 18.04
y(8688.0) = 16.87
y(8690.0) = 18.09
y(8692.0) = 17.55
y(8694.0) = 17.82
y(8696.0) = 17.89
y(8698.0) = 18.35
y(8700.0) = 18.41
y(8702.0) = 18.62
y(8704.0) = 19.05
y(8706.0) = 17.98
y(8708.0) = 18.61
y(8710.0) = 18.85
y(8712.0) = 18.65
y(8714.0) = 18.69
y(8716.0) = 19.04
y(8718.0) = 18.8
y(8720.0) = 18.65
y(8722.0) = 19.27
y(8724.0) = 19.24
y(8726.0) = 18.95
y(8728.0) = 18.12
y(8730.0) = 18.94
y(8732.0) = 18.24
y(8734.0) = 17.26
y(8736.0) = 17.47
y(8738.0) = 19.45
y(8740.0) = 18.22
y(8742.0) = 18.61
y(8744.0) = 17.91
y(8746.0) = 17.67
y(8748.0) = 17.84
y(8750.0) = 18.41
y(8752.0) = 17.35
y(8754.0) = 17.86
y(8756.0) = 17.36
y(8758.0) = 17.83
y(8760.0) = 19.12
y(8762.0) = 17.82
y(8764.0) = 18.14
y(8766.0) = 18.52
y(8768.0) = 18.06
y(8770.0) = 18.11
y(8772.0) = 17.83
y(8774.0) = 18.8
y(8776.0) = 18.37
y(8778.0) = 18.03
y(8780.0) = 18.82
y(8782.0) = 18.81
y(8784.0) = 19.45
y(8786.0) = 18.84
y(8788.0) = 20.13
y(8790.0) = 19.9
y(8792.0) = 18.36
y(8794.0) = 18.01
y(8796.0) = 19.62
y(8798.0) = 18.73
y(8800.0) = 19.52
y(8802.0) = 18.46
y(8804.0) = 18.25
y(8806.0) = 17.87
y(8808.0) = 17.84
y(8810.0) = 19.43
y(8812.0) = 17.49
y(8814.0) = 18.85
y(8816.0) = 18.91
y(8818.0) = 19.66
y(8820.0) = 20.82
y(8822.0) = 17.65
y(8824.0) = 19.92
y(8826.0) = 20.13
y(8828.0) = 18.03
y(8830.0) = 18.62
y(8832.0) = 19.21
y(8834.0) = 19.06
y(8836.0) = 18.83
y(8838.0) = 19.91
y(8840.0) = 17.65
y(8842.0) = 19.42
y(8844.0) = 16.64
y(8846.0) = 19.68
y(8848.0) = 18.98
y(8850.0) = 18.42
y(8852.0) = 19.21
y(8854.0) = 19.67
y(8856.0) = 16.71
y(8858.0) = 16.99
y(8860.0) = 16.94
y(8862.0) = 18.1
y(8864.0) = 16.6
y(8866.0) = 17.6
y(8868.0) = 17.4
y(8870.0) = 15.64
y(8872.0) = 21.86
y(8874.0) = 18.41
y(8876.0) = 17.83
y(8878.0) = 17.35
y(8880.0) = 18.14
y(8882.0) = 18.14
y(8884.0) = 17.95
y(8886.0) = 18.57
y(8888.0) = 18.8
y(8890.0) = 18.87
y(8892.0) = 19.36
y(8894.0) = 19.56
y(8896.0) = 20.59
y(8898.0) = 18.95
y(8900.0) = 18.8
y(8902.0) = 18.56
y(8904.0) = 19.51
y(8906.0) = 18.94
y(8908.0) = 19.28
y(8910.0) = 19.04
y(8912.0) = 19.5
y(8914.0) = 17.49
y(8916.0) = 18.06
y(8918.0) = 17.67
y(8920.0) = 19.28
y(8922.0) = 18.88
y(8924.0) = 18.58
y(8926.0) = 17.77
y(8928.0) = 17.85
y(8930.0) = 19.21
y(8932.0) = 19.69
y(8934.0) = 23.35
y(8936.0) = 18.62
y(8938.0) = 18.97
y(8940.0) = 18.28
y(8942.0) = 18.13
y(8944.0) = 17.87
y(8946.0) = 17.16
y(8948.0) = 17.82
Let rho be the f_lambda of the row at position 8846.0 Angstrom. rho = 19.68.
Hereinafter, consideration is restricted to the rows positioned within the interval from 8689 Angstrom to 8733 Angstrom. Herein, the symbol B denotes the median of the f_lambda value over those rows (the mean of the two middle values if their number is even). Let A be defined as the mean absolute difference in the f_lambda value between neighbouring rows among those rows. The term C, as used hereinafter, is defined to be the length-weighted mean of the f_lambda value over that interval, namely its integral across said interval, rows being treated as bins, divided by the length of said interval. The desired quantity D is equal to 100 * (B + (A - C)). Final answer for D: 49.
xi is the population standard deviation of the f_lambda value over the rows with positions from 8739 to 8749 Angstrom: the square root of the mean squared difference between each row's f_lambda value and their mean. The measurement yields 0.332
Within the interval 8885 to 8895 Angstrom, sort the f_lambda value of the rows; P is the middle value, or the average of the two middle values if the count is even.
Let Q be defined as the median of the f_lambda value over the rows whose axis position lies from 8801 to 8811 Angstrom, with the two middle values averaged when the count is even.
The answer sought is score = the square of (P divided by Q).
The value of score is 1.07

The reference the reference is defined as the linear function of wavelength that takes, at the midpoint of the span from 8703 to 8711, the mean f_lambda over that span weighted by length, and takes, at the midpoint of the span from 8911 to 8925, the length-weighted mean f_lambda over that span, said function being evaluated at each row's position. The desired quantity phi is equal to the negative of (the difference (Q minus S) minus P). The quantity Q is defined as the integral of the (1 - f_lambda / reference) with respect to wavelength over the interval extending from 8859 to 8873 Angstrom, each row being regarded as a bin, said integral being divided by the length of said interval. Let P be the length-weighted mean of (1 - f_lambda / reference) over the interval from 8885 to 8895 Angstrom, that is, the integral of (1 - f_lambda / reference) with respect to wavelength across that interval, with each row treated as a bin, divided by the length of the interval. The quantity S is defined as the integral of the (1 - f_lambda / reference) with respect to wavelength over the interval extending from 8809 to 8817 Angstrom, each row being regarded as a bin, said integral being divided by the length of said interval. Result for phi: -0.08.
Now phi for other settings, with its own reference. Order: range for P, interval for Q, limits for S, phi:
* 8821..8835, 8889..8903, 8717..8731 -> 0.01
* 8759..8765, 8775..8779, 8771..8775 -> 0.01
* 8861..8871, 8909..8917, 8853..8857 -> 0.10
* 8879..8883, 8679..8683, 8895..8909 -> -0.03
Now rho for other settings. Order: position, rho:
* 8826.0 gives 20.13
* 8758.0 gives 17.83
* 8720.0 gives 18.65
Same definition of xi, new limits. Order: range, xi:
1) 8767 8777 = 0.331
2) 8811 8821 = 1.091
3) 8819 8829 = 1.242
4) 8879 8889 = 0.315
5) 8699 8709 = 0.347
